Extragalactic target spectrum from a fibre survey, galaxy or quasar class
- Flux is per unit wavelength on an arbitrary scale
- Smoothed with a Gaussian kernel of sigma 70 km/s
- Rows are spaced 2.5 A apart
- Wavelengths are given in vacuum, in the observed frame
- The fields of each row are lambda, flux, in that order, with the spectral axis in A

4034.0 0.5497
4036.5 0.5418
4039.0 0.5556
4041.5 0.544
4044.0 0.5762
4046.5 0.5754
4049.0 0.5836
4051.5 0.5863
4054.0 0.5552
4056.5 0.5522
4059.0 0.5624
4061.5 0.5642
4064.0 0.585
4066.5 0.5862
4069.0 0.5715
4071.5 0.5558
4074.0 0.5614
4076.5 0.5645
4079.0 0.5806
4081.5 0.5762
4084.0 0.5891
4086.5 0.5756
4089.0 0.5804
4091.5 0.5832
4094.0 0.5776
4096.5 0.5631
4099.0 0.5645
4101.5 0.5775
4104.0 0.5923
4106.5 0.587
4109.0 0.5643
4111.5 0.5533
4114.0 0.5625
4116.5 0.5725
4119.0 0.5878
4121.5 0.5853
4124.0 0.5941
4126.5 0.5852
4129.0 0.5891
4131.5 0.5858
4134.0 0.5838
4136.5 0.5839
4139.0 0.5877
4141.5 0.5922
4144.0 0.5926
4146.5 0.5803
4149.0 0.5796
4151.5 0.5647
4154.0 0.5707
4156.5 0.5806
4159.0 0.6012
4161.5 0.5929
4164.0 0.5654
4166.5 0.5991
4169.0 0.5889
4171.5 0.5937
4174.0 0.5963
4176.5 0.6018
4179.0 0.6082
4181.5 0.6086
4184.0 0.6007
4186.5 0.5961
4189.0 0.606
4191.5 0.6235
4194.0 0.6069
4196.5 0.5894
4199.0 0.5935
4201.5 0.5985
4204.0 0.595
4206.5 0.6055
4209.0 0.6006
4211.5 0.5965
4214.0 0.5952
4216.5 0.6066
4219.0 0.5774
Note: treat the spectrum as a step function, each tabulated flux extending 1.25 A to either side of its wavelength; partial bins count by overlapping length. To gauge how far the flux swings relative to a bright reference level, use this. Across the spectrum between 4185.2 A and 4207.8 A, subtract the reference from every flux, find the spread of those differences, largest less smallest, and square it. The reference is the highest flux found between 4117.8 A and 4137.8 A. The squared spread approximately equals 0.0012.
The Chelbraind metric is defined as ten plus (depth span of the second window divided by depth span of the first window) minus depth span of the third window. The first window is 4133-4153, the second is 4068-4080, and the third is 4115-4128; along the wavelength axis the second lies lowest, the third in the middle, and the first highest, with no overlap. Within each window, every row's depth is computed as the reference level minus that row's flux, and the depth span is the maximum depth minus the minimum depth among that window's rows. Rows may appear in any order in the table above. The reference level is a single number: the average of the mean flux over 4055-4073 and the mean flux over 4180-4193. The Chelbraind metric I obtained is 10.9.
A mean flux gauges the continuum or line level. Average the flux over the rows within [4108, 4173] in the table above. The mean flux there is 0.582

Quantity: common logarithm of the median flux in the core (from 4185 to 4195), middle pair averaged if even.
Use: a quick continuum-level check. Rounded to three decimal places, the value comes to -0.217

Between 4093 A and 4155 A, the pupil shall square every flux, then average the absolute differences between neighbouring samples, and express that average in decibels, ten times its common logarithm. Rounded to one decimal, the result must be -20.4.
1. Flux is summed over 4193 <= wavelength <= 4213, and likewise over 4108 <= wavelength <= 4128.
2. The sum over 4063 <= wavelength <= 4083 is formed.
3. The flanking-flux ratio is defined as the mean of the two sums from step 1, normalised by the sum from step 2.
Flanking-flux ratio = 1.025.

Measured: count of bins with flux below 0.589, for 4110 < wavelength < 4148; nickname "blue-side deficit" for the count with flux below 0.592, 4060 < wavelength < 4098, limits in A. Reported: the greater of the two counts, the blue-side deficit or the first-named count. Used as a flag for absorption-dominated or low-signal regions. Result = 15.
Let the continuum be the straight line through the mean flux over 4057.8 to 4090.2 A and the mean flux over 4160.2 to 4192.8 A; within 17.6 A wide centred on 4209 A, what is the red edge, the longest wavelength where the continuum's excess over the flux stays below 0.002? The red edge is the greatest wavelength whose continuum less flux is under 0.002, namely 4216.5 A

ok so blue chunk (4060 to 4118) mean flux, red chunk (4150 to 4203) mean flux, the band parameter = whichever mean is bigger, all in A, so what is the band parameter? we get 0.595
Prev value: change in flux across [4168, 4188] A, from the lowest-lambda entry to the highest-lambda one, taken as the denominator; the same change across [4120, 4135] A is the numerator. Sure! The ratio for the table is -0.2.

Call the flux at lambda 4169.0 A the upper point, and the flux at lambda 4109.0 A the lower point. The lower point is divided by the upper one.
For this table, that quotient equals 0.96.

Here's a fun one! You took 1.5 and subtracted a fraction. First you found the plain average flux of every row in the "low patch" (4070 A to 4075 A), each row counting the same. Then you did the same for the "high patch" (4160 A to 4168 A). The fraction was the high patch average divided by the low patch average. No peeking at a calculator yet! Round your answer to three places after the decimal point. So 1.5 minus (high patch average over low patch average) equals 0.451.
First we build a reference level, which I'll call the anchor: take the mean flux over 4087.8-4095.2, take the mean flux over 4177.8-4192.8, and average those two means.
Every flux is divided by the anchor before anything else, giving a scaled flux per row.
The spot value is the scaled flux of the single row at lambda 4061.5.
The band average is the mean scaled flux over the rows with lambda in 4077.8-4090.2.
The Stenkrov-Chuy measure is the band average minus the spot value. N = 0.027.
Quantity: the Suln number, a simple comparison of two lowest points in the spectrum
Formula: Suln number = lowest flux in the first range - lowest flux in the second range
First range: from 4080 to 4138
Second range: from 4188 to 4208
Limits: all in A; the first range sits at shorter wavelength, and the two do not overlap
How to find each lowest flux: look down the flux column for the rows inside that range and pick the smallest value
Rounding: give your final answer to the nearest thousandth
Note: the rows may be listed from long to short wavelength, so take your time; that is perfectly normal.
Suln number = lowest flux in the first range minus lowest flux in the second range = -0.036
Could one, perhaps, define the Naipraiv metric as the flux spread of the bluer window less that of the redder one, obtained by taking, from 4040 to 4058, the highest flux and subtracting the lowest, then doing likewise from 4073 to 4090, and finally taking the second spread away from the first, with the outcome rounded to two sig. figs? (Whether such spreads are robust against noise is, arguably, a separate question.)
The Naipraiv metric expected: 0.015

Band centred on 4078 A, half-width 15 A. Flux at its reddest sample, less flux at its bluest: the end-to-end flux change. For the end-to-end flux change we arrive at -0.002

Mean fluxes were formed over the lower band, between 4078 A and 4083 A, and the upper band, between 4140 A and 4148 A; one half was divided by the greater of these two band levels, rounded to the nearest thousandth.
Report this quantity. 0.850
